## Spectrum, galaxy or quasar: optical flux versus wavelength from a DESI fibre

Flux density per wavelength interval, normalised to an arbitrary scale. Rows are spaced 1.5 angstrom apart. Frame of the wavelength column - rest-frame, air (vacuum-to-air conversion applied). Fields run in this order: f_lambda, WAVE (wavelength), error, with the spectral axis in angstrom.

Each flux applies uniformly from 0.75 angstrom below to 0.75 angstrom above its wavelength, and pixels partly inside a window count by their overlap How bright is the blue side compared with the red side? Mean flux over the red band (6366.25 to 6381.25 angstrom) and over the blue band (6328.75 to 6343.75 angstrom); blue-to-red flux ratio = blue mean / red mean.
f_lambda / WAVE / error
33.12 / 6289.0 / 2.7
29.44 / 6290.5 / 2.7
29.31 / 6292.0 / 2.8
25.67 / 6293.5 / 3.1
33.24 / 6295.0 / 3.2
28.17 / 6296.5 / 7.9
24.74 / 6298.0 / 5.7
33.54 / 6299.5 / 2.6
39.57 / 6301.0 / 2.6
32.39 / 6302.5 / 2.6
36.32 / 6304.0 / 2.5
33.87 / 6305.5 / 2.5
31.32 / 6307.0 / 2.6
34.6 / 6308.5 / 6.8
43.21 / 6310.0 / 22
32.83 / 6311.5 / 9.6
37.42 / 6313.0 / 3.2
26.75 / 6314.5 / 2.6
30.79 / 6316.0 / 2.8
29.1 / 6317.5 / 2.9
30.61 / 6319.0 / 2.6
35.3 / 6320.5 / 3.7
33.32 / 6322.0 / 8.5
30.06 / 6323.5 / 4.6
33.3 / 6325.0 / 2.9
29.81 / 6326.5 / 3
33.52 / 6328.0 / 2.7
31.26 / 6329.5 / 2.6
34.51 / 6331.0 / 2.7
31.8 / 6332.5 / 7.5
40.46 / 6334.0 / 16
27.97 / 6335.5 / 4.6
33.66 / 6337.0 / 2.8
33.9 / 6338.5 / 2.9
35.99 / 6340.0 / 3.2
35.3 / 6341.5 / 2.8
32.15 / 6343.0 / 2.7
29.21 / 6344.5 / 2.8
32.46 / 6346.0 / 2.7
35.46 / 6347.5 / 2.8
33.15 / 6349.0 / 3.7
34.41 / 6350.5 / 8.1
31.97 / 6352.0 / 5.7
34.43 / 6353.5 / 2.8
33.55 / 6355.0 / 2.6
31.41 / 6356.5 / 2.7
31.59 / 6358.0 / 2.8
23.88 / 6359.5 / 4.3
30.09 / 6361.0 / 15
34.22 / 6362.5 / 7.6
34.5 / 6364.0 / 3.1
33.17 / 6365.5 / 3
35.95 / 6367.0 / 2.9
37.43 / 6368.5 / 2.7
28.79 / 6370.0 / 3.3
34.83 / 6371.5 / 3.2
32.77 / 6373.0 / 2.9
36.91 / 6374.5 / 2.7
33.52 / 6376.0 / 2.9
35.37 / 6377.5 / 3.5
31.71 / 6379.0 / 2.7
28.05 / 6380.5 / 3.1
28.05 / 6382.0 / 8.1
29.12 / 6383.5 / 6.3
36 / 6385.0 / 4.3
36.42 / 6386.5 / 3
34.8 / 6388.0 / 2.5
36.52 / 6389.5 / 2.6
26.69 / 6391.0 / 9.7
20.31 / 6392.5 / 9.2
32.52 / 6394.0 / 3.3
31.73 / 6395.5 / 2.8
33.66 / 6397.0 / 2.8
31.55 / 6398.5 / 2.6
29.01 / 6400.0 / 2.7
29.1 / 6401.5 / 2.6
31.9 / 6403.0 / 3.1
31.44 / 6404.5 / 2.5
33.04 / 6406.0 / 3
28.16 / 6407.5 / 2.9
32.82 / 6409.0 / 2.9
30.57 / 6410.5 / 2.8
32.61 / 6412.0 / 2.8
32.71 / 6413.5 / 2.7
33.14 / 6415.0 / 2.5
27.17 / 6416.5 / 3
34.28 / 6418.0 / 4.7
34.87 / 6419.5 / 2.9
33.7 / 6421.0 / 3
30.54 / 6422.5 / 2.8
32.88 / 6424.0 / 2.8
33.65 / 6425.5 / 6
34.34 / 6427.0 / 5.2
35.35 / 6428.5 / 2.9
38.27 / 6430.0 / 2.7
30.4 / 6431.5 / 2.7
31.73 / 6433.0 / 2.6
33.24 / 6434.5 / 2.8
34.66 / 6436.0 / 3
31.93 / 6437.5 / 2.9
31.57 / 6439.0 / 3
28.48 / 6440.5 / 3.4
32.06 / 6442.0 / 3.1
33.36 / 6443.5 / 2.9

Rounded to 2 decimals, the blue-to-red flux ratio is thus 1.00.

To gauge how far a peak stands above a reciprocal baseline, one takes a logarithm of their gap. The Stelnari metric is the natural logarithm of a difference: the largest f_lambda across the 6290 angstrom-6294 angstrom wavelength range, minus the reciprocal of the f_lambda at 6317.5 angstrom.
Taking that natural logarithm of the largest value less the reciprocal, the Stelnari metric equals 3.38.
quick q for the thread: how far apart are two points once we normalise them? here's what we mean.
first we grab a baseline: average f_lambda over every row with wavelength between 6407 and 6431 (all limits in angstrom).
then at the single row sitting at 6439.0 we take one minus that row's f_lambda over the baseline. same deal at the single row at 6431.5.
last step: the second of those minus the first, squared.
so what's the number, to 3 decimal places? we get 0.001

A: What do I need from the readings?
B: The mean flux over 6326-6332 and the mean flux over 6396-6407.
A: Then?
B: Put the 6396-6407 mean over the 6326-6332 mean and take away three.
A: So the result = -2.03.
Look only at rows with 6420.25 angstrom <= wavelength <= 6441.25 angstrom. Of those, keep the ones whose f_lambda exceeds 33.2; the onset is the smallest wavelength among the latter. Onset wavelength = 6421.0 angstrom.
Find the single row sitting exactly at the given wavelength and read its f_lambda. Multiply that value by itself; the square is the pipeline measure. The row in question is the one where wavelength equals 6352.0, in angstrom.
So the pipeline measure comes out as 1022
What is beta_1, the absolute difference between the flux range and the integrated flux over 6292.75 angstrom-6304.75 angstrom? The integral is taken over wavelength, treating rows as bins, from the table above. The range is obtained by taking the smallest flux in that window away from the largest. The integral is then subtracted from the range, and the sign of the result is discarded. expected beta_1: 366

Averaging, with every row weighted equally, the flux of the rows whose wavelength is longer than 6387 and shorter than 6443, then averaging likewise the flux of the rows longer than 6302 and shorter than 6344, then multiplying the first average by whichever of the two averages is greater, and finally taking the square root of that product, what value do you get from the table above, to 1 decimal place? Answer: 32.6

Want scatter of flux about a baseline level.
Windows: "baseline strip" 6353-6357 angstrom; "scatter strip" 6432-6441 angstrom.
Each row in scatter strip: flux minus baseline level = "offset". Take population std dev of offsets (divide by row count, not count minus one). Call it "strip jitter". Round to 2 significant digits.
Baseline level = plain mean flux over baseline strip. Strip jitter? 1.9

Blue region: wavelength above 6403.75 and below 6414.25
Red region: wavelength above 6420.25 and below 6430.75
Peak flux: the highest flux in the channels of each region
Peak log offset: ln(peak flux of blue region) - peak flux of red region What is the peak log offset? -35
